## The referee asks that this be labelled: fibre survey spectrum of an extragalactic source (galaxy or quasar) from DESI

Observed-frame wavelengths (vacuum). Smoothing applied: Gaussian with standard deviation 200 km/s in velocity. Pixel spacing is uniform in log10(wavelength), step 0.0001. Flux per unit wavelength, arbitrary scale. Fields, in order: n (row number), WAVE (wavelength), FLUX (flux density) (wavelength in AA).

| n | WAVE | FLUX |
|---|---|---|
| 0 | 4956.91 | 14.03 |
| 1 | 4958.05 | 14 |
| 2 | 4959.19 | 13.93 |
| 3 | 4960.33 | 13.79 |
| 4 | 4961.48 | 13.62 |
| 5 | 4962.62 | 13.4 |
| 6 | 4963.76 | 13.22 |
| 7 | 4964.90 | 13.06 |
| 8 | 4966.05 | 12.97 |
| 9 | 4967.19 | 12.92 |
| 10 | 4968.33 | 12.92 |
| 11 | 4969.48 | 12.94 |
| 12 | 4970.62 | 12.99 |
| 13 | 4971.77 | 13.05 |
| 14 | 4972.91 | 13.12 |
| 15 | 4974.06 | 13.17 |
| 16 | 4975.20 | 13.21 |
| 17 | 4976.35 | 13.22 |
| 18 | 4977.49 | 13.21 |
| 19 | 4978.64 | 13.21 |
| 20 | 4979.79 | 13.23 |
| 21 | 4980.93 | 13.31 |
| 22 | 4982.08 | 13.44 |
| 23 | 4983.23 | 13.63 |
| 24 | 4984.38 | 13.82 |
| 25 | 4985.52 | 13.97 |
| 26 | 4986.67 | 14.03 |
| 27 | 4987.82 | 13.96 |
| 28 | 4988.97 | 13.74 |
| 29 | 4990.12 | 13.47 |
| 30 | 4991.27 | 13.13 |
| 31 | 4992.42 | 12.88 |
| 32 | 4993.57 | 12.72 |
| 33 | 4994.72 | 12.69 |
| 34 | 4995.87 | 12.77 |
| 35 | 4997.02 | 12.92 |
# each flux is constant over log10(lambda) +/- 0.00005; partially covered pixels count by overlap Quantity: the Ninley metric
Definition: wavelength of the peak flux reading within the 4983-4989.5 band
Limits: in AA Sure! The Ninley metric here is 4986.67 AA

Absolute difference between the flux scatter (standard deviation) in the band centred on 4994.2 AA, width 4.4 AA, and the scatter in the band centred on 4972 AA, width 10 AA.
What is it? 0.04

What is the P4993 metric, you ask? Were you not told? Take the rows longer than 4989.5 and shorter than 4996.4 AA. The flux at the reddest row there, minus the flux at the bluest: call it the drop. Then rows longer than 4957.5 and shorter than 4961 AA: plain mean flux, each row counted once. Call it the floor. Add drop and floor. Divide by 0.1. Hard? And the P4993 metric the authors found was 132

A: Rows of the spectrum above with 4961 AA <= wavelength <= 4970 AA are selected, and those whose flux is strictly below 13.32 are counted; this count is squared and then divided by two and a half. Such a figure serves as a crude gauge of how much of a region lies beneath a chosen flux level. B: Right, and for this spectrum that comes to 14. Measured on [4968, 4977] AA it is 26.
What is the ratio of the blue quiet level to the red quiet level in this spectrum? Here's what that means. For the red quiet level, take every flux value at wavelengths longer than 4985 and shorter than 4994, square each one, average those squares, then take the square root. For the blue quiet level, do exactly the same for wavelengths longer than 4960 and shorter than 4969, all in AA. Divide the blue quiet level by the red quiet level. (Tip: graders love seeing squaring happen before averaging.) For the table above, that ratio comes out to 0.98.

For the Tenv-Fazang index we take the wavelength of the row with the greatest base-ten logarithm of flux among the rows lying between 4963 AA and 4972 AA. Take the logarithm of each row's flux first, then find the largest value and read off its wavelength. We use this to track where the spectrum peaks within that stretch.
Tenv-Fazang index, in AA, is 4963.76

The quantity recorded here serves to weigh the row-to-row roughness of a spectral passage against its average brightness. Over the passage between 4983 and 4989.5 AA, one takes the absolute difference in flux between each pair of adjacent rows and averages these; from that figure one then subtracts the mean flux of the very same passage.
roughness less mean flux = -13.7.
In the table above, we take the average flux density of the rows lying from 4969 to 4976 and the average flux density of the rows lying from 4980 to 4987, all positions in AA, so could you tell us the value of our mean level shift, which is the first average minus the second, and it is -0.6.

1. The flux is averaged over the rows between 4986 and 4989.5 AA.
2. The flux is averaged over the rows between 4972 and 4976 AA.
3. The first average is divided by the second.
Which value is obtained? 1.06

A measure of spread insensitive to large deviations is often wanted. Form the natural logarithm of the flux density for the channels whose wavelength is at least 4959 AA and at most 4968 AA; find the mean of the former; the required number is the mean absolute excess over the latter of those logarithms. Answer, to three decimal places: 0.024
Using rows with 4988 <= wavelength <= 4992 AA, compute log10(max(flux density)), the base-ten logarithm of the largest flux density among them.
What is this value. 1.14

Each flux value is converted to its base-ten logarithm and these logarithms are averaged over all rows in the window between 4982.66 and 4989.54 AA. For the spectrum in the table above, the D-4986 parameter 1.14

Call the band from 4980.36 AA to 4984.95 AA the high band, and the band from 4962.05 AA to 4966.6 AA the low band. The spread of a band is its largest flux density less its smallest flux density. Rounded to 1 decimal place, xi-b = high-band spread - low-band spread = 0.1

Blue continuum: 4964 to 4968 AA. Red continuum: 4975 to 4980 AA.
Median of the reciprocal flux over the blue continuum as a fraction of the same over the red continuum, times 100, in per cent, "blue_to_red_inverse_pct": 102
